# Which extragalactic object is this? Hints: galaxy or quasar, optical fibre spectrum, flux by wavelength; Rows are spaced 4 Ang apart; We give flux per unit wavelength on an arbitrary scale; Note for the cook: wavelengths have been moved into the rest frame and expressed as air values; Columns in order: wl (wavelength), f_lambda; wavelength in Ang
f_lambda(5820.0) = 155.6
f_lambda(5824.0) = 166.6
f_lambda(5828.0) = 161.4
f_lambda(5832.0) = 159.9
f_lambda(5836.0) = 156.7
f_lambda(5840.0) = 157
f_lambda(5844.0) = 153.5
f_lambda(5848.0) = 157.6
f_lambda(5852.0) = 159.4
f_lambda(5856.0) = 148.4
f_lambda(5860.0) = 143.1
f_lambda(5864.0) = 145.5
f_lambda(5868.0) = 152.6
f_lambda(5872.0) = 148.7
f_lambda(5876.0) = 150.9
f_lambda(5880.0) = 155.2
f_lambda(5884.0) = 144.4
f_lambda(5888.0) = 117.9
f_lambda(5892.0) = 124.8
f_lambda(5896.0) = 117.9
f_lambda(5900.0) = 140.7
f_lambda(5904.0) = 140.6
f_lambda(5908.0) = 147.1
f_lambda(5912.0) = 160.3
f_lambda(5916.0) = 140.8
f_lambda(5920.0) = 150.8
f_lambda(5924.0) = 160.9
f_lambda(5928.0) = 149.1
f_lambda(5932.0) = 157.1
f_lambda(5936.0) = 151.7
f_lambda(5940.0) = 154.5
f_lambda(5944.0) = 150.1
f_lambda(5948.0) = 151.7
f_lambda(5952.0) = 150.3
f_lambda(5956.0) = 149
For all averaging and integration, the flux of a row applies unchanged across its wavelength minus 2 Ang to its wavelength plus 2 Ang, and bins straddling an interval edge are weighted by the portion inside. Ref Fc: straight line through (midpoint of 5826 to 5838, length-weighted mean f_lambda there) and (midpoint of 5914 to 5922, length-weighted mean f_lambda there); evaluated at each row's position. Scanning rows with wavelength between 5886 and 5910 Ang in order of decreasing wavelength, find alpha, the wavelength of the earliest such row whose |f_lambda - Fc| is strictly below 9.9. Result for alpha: 5908.0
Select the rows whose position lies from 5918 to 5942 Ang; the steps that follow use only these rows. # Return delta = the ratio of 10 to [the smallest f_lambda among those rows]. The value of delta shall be 0.067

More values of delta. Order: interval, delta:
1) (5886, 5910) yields 0.085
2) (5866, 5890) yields 0.085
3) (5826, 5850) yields 0.065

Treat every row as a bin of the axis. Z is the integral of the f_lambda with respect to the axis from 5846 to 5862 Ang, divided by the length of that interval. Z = 152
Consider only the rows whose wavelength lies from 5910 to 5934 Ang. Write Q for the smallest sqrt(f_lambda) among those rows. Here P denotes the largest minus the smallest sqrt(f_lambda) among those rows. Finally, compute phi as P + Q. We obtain 12.7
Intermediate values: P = 0.8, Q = 11.9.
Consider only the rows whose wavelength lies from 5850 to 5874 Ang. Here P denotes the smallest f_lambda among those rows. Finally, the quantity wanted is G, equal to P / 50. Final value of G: 2.86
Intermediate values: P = 143.1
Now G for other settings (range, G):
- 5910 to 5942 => 2.82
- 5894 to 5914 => 2.36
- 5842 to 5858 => 2.97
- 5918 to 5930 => 2.98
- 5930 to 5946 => 3.00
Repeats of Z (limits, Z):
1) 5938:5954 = 152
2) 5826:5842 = 159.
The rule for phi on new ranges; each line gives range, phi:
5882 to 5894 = 12.0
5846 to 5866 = 12.6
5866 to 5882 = 12.5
